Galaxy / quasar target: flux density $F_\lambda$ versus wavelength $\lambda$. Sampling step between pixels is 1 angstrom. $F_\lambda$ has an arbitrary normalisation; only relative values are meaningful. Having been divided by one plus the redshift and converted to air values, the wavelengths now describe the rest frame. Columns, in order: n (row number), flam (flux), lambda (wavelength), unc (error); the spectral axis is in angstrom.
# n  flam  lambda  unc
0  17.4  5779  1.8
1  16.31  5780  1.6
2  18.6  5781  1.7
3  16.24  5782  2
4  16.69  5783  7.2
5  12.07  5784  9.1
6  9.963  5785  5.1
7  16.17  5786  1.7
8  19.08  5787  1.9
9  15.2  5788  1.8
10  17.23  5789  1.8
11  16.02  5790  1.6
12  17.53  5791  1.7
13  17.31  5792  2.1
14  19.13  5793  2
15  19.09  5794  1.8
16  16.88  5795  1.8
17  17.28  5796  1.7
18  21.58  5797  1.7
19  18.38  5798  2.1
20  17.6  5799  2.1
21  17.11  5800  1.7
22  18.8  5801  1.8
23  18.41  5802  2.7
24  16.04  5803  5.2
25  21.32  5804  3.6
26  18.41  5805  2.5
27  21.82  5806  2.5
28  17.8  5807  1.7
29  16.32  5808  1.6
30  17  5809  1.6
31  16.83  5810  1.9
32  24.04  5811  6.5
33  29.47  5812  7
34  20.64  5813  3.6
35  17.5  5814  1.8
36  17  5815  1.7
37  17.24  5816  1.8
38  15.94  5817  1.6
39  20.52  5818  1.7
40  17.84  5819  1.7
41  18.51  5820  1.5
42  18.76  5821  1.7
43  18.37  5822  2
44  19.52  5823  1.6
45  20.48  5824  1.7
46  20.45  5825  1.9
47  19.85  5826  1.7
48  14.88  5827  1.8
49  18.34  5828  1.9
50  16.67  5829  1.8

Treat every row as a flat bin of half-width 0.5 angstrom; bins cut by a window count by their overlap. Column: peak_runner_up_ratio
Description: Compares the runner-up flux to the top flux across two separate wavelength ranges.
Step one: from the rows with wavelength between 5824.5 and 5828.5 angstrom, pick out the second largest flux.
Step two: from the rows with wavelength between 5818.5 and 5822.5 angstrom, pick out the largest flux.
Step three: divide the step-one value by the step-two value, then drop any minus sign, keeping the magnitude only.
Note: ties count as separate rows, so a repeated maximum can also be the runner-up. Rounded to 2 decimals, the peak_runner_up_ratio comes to 1.06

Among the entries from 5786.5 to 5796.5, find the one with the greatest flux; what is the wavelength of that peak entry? 5793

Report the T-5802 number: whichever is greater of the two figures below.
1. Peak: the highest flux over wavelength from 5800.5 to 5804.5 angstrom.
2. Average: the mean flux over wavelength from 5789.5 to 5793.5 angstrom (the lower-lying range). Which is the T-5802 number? 21.3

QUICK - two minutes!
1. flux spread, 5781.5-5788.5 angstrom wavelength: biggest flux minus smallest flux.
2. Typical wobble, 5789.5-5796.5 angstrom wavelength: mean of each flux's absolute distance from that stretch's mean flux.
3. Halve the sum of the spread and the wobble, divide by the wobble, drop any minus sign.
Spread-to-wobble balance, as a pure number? 5.8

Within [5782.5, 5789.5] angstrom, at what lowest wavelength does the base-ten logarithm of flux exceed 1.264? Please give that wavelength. 5787 angstrom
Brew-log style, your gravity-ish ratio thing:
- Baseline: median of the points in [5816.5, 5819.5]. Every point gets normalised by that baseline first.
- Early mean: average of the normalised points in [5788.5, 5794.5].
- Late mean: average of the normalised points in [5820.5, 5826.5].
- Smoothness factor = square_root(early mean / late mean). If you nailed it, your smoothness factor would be 0.95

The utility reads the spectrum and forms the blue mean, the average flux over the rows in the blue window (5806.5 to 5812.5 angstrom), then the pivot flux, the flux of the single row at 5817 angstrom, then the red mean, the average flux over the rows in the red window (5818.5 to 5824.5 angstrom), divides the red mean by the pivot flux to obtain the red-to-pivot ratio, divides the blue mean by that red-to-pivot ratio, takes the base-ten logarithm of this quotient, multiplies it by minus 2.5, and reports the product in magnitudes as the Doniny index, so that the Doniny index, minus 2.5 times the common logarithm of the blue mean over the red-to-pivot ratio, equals -3.08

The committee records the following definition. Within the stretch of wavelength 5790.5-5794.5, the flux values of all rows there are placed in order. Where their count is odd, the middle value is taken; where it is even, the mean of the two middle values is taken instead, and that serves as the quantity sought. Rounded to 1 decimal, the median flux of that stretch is 18.3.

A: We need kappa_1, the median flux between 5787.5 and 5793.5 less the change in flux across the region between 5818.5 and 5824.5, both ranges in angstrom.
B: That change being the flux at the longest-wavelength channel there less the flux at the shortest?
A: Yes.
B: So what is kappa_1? 14.6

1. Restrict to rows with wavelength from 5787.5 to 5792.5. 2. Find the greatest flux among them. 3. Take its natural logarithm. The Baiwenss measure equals 2.86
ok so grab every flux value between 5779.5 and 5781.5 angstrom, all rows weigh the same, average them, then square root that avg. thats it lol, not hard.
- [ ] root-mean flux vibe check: 4.18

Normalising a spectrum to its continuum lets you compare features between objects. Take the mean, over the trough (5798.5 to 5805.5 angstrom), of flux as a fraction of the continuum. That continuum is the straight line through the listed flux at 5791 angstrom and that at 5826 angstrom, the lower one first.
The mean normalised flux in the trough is 1.00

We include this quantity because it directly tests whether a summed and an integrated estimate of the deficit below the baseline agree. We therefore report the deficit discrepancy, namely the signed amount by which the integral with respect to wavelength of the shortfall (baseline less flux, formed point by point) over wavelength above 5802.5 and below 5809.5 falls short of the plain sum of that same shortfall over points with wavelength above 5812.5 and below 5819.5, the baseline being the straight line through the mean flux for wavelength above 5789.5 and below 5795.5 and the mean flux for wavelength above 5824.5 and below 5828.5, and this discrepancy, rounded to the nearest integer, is 4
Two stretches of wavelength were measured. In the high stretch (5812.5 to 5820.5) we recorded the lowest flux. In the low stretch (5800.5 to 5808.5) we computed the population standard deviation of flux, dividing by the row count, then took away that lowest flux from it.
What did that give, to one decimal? -14.0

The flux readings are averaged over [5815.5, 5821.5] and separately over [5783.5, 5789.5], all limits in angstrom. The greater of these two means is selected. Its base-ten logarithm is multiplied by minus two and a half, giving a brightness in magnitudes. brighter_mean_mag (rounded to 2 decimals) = -3.15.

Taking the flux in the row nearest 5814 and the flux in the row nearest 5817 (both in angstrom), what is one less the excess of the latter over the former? 2.6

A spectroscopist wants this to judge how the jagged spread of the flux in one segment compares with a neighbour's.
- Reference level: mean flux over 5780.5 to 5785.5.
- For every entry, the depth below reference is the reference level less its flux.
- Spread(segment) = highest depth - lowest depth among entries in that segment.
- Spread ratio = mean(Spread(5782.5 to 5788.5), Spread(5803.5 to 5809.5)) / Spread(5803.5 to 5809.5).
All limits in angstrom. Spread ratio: 1.3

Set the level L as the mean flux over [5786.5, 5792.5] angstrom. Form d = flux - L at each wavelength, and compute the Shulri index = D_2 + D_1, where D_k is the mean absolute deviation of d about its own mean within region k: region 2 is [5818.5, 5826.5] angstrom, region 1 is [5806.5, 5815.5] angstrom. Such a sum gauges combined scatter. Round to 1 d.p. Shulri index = 4.2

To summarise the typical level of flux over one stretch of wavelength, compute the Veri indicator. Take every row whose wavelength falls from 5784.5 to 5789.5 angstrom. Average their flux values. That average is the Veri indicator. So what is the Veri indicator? 15.5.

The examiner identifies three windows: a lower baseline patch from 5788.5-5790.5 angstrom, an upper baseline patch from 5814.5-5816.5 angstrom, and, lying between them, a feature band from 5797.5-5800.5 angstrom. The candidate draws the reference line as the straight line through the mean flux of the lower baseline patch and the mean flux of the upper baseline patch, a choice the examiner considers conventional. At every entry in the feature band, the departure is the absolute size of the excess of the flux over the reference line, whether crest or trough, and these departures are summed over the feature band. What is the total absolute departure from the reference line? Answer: 2.7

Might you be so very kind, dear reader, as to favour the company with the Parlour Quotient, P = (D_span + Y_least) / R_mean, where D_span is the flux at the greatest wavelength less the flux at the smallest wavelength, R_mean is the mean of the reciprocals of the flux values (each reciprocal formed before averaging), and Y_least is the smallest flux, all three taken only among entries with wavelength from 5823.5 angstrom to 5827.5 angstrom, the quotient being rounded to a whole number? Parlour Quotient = 172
